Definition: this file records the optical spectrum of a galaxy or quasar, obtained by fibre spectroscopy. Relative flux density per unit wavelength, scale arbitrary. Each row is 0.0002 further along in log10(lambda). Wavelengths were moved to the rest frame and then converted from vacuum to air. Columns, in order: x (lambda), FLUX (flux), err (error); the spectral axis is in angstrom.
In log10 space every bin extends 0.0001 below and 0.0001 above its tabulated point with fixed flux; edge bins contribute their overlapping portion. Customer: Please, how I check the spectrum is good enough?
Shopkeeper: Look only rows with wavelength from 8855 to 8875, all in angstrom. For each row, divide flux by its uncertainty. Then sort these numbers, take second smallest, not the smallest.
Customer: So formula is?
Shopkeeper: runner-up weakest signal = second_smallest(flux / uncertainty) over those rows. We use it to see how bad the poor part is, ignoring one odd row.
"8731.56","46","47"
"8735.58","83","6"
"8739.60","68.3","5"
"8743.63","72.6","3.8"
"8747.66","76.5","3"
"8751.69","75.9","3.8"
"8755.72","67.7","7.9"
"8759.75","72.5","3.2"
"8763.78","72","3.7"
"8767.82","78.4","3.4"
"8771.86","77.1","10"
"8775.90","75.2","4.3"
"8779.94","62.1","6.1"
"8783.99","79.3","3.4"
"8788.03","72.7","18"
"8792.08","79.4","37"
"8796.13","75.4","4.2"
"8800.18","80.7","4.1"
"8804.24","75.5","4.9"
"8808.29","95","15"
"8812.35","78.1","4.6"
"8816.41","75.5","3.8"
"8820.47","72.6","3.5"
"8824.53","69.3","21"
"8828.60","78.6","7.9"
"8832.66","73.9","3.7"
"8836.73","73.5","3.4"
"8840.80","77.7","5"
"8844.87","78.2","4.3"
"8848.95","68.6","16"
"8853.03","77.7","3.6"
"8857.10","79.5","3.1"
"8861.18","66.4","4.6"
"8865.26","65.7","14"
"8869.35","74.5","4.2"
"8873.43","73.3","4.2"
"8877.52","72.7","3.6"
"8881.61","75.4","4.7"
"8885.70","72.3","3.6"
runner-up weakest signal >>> 14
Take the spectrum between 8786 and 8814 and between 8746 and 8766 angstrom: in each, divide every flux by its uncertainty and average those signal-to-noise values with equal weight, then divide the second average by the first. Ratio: 1.6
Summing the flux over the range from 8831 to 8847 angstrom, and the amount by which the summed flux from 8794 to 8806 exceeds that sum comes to -72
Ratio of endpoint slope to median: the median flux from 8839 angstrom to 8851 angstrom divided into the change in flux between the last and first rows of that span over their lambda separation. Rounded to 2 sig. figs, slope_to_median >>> -0.014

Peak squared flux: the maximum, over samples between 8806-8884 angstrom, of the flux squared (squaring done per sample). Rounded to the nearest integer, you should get 9025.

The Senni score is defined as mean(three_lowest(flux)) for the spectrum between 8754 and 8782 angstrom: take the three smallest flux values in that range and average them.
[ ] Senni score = 67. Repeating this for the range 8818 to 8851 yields 70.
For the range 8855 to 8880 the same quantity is 68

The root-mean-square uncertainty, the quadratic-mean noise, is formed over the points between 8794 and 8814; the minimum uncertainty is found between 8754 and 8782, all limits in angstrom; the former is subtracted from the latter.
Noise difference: -4.6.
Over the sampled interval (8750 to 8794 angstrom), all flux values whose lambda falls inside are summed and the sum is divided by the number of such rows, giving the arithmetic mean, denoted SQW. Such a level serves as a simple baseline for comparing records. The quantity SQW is 73.8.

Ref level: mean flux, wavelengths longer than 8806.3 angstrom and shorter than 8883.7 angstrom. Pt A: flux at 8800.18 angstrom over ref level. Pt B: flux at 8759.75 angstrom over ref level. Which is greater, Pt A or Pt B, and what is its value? 1.08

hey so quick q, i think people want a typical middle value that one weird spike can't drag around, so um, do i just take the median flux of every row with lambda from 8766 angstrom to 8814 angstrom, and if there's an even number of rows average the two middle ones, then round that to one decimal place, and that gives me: 77.6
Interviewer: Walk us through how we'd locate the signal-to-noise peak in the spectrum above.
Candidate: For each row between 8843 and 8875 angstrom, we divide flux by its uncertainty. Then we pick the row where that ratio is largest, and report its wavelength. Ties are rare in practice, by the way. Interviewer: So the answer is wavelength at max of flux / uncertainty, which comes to 8857.10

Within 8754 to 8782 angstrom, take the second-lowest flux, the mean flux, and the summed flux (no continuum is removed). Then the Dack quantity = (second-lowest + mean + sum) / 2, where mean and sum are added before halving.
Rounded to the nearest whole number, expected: 322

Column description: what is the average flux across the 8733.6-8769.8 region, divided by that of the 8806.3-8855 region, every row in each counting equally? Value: 0.97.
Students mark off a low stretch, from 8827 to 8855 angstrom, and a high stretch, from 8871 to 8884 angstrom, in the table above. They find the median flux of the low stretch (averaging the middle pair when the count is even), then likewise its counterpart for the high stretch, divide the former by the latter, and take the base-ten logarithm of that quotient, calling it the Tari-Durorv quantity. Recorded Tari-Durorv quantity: 0.025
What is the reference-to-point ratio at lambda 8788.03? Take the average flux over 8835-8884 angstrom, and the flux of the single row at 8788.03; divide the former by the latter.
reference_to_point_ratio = 1.012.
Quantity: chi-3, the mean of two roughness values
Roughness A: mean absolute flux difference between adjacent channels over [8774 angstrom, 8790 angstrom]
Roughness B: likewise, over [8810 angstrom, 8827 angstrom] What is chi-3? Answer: 7.6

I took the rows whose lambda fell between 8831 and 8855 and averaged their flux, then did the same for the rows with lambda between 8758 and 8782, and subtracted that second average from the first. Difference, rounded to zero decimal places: 2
